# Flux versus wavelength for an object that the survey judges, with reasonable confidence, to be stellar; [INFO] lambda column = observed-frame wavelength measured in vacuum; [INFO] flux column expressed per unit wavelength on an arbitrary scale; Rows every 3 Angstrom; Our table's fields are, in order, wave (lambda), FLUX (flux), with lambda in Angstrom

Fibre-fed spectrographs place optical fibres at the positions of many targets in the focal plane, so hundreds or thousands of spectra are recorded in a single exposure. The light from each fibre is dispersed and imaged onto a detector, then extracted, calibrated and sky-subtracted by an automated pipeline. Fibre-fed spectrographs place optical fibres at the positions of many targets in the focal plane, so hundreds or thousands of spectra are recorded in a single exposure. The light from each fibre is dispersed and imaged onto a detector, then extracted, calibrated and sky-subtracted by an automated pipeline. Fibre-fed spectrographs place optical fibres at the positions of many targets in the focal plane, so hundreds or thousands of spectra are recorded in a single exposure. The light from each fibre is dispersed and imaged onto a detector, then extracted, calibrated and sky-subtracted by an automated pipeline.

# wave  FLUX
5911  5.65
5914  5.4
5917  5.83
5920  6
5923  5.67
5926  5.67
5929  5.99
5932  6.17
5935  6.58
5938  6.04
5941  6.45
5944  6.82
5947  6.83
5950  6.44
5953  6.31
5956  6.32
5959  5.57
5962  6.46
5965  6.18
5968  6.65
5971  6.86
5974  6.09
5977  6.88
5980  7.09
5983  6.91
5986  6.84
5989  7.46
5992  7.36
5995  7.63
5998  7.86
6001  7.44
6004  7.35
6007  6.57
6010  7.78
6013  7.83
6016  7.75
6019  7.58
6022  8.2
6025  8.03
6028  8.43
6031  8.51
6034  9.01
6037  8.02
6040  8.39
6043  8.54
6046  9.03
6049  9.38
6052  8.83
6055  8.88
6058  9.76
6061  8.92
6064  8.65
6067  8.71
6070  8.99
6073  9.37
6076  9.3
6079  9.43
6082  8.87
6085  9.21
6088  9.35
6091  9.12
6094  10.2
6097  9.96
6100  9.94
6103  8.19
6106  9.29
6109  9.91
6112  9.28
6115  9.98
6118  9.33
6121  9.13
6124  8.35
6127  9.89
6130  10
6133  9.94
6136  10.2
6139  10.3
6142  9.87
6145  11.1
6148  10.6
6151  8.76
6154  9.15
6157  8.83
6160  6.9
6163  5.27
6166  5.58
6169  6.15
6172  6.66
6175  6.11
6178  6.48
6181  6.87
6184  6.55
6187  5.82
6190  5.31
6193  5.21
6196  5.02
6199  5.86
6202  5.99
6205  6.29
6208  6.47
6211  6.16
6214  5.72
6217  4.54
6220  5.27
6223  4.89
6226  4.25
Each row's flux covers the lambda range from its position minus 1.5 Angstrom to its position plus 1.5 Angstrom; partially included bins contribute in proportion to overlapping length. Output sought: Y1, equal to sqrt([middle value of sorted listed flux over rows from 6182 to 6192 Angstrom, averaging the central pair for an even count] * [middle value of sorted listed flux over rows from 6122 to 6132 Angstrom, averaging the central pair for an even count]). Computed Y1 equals 8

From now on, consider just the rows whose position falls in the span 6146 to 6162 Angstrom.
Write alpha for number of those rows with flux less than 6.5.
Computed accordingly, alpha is 0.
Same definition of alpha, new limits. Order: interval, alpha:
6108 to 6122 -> 0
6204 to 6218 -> 5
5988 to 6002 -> 0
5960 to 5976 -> 3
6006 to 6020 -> 0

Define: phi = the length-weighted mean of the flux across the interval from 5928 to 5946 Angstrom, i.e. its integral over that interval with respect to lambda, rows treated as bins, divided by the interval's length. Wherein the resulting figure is 6.4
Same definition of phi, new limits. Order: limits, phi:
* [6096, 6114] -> 9.4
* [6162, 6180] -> 6.1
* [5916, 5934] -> 5.9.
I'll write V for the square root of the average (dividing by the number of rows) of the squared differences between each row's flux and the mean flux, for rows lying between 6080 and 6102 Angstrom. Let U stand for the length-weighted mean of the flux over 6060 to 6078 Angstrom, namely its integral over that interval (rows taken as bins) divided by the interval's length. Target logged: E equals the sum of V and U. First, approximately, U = 9.0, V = 0.47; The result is 9.5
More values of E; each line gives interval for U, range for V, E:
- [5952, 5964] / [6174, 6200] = 6.8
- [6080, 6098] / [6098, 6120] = 10.0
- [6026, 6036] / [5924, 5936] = 8.9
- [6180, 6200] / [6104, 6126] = 6.3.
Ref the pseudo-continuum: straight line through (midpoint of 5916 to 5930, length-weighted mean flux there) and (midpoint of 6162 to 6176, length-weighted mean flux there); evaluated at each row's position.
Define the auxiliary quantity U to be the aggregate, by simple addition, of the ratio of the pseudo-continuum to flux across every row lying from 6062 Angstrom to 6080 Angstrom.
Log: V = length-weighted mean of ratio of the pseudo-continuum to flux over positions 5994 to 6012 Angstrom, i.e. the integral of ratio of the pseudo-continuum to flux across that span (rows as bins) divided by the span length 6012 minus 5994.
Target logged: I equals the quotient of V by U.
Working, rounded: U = 3.9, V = 0.792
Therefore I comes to 0.20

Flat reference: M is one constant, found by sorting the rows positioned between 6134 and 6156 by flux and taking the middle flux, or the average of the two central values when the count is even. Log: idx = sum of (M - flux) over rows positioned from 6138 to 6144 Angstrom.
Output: 0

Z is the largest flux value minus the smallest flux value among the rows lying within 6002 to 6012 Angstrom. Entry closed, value 1.2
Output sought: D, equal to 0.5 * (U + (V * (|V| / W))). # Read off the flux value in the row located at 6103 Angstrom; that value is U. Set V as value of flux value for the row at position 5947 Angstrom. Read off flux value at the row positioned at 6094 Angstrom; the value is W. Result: 6.4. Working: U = 8.19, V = 6.83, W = 10.2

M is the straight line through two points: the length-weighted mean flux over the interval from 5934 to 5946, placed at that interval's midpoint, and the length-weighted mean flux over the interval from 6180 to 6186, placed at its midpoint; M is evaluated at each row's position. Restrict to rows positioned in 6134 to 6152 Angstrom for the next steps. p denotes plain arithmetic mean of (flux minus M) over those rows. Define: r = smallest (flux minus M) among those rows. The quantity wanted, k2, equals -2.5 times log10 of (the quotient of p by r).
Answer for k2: -0.54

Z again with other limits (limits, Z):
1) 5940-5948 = 0.4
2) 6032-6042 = 1.0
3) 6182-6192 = 1.2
